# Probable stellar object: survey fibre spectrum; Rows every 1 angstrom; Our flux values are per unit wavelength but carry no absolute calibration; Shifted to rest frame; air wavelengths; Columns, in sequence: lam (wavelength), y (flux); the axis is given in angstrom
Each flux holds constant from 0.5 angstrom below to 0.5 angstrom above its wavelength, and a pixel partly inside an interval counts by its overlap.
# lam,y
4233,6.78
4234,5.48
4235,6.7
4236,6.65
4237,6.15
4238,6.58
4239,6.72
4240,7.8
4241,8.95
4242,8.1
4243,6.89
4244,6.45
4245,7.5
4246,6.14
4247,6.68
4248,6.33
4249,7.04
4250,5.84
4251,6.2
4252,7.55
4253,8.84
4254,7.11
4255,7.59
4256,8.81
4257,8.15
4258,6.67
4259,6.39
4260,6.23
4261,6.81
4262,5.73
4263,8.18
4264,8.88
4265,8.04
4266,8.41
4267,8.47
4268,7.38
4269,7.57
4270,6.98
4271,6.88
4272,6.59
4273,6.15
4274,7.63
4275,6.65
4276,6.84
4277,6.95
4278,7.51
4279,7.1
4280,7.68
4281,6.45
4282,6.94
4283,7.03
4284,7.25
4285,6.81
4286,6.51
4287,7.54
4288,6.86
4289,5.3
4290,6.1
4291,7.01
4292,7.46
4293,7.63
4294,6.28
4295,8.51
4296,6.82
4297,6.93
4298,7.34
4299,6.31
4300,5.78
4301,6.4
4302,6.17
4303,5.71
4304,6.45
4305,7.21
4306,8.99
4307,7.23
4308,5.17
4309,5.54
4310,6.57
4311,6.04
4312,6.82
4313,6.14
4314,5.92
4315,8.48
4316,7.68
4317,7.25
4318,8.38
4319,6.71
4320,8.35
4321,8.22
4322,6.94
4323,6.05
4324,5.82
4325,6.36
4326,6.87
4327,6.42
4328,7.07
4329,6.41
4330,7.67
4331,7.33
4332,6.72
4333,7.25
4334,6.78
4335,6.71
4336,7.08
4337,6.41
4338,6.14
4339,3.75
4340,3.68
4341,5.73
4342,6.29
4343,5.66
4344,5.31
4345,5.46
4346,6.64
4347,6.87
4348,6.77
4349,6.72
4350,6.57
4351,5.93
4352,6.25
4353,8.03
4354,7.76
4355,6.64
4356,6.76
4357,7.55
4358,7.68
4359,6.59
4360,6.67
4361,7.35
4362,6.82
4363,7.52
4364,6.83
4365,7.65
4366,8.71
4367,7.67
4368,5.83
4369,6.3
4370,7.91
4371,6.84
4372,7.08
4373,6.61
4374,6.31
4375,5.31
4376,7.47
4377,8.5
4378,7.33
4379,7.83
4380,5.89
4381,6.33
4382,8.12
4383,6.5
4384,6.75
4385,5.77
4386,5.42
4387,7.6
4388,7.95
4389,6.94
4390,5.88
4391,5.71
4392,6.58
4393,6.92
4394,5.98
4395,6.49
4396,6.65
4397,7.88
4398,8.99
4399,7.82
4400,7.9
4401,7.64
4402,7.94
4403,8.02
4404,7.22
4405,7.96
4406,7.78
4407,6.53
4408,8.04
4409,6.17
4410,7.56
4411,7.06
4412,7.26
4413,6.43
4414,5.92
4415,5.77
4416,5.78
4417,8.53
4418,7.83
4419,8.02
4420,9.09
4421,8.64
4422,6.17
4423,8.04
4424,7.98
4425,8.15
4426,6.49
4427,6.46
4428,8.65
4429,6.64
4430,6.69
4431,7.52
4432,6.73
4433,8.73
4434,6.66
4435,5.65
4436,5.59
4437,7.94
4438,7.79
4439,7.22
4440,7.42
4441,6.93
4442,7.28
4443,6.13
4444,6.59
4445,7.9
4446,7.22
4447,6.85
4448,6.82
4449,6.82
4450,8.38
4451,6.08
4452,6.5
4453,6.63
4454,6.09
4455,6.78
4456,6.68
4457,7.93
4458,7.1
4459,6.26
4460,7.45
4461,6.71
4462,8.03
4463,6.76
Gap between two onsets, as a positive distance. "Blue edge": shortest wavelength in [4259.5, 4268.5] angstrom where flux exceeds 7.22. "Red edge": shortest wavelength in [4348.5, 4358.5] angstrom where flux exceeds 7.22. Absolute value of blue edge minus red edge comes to 90 angstrom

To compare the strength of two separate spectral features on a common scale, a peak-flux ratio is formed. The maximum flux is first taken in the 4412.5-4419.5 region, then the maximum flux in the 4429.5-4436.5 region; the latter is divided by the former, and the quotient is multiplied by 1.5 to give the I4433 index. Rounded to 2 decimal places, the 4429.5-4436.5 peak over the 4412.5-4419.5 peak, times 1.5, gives 1.54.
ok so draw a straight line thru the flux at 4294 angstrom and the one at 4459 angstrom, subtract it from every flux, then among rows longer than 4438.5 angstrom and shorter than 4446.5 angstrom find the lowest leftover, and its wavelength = 4443 angstrom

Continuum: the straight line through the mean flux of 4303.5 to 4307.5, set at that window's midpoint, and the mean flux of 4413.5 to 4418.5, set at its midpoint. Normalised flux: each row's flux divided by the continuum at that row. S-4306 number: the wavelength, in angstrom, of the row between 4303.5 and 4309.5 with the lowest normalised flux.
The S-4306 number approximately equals 4308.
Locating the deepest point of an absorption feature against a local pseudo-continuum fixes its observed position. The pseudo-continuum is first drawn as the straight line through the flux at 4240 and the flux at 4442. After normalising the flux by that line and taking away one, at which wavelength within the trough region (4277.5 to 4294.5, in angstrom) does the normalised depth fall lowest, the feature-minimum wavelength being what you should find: 4289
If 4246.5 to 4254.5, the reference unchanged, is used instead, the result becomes 4250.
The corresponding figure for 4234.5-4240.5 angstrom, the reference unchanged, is 4237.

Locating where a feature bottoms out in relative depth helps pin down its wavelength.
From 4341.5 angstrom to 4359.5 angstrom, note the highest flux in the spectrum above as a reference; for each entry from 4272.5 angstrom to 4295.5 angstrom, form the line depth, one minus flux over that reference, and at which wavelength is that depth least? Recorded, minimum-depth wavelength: 4295 angstrom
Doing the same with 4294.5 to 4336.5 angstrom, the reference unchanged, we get 4306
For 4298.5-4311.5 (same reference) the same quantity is 4306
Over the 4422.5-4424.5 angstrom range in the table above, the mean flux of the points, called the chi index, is 8.0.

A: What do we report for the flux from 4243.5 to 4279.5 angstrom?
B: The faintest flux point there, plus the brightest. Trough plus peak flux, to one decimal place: 14.6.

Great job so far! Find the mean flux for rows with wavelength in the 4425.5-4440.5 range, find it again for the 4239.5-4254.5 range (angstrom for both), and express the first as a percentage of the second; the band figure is 99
